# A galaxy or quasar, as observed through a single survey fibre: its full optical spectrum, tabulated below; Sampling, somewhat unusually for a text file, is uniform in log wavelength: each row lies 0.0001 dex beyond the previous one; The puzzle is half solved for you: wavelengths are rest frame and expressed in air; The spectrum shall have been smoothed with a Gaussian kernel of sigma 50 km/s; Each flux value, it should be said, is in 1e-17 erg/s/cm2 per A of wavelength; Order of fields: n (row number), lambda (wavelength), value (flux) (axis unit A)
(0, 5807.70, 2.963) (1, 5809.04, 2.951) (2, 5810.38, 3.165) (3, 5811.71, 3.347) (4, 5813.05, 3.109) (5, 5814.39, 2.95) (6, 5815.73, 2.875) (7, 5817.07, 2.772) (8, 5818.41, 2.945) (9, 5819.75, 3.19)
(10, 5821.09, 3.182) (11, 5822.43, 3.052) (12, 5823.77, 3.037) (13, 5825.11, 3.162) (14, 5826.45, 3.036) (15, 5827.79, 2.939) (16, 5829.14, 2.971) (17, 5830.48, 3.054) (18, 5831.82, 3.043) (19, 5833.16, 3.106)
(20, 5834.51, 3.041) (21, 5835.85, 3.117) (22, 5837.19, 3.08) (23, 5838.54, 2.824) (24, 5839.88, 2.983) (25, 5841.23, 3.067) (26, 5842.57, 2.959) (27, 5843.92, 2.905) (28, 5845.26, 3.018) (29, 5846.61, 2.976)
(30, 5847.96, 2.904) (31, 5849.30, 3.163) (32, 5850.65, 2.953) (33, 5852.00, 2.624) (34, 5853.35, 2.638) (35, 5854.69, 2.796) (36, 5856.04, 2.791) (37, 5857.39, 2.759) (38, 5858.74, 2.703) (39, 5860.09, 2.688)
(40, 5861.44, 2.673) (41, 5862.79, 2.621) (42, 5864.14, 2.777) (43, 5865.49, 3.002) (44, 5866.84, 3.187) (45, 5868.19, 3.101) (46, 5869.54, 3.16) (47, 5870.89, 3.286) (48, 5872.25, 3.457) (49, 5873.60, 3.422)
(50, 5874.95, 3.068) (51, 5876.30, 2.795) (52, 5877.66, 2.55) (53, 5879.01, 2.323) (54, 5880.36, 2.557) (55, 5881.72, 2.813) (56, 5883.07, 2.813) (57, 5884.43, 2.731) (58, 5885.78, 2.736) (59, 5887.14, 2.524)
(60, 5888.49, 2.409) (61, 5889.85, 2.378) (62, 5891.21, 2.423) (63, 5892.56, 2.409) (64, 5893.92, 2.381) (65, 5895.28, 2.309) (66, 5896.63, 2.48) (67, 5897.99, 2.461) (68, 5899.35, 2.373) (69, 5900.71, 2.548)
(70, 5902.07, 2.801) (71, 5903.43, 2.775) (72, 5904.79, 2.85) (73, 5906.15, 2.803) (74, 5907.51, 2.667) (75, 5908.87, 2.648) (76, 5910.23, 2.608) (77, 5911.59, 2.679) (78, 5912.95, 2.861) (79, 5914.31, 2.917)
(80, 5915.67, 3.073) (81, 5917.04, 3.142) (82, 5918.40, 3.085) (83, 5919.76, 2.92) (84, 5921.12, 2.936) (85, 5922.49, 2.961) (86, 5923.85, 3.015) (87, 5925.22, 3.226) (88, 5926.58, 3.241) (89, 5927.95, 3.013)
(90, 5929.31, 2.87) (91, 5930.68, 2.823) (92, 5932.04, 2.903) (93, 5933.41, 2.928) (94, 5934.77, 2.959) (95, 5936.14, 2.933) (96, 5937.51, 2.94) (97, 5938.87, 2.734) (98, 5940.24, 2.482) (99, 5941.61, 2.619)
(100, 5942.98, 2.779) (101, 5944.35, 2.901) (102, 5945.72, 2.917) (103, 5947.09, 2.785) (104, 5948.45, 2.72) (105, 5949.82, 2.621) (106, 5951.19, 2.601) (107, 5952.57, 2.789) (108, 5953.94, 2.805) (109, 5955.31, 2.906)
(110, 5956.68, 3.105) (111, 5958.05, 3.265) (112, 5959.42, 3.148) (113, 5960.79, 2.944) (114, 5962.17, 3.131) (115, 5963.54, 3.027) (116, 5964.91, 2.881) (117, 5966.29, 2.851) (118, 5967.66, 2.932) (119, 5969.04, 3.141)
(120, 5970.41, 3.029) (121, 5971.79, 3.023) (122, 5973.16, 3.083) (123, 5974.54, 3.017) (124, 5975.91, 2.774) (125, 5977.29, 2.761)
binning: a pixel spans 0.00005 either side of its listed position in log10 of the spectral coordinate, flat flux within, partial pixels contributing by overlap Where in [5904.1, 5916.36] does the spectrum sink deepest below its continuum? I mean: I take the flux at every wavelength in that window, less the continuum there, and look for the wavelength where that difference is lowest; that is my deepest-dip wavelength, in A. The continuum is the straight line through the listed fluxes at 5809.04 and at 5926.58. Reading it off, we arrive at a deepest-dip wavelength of 5910.23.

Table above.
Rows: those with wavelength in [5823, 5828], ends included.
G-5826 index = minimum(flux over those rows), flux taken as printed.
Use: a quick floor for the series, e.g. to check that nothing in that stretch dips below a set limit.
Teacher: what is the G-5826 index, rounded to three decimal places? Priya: 2.939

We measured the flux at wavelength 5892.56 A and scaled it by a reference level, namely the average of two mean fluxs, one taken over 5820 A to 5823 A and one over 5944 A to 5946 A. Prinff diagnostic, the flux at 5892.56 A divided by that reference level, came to 0.80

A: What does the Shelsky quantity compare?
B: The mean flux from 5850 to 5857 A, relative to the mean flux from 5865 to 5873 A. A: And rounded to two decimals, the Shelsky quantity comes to 0.86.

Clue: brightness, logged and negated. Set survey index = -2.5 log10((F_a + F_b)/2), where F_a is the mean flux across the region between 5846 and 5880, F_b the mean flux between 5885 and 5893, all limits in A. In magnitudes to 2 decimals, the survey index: -1.07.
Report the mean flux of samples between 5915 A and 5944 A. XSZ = 2.93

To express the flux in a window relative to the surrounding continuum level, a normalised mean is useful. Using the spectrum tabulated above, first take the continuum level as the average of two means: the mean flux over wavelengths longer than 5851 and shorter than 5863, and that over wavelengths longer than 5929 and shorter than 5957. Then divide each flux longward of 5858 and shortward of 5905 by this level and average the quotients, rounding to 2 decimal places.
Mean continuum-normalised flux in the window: 0.99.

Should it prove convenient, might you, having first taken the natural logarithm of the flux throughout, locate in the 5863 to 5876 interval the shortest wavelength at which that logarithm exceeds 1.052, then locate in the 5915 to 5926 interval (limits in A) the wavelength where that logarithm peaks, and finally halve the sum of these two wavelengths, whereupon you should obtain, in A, 5895.4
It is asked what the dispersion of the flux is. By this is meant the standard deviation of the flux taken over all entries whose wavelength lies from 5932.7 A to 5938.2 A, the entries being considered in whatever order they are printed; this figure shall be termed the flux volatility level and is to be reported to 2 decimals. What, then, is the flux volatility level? 0.01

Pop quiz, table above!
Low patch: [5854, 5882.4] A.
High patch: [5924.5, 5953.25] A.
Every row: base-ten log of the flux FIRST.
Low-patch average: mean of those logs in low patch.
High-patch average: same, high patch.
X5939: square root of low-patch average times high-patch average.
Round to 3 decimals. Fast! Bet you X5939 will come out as 0.455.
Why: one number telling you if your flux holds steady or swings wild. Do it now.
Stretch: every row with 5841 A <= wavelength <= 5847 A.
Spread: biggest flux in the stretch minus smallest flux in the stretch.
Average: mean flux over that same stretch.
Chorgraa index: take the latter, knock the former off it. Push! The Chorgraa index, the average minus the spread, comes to 2.82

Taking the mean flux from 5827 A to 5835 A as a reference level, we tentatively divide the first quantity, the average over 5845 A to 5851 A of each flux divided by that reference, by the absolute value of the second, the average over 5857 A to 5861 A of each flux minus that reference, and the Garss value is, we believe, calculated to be 3.2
